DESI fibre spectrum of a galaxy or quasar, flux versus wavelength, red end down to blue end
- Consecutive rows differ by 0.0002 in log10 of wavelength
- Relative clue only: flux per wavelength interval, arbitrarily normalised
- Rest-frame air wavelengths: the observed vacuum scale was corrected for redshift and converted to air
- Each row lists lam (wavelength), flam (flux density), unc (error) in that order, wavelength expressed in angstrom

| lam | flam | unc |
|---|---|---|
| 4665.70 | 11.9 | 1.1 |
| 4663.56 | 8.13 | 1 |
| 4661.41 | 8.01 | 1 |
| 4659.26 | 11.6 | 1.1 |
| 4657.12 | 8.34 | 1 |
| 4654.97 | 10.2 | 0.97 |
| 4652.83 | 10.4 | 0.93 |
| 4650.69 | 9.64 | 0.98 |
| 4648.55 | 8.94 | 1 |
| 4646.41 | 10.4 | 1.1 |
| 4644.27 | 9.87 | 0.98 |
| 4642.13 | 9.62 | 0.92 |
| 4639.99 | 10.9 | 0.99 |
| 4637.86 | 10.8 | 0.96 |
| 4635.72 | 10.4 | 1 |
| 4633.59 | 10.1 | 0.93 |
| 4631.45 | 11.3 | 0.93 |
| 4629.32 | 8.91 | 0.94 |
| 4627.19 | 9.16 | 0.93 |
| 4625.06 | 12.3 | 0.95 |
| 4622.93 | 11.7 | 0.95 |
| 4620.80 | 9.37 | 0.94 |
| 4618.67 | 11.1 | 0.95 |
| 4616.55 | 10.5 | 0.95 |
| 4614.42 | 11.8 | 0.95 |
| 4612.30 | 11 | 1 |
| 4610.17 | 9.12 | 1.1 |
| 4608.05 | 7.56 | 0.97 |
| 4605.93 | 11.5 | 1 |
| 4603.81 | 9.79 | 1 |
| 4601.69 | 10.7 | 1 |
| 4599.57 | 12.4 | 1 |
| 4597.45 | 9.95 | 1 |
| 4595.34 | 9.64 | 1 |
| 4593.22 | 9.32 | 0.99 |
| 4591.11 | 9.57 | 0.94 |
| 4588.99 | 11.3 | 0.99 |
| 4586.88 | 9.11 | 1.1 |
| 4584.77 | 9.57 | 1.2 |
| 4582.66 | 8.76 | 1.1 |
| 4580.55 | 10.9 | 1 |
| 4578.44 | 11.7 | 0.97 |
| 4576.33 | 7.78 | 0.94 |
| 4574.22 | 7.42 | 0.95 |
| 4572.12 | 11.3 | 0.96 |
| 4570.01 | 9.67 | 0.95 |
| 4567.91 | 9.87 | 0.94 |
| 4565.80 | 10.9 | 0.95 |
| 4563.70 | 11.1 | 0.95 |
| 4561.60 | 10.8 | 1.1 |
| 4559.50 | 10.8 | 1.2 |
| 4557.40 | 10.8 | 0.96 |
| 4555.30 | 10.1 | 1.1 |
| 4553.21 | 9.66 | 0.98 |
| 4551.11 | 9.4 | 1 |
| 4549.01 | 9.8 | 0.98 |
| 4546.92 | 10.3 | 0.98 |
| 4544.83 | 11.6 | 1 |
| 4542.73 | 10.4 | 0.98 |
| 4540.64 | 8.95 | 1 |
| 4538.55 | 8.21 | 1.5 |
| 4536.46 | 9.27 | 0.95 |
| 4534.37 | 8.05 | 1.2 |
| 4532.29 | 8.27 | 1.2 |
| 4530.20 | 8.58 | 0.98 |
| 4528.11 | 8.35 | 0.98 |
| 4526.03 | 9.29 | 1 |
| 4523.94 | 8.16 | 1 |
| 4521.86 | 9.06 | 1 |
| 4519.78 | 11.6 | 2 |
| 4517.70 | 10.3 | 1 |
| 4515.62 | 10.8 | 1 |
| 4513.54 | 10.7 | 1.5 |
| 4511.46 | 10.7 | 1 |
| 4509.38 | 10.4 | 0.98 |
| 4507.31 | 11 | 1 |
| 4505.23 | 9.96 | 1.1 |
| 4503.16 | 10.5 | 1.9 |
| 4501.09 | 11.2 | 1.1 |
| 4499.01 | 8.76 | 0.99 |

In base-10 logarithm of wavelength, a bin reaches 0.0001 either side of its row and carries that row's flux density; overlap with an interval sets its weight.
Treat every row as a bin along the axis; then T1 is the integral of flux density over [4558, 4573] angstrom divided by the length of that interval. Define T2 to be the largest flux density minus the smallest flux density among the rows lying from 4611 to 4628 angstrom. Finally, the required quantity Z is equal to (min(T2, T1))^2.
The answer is 10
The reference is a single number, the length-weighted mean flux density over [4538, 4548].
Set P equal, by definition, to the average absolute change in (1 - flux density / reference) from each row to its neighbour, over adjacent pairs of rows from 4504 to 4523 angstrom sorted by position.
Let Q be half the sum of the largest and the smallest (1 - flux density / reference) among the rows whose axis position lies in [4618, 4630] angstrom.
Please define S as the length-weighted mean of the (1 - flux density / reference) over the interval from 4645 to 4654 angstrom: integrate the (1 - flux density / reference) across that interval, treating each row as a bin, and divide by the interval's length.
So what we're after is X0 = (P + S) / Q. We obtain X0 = -1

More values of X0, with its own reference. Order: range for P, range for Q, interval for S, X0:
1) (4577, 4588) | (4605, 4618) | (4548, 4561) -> 3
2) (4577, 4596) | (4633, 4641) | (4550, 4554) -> -3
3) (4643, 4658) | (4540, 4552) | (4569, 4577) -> -6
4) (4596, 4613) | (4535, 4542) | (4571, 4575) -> 2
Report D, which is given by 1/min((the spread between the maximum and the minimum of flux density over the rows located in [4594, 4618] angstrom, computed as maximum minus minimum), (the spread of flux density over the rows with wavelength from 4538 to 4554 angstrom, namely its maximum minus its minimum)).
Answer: 0.295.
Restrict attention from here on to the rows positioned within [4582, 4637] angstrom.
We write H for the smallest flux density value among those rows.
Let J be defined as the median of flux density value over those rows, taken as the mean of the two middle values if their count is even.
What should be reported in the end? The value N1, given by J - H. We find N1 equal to 2.5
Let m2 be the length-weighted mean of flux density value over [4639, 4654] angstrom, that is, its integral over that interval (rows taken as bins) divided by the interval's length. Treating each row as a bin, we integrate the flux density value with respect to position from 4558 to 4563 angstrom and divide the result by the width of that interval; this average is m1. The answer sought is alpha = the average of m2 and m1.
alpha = 10.4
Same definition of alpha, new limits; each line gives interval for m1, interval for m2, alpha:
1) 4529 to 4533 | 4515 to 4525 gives 9.2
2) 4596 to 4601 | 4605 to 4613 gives 10.4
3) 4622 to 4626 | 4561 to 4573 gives 11.3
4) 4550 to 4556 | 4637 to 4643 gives 10.1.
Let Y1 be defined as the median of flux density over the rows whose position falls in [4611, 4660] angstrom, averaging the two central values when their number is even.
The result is 10.4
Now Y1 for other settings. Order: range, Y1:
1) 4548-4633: 10.0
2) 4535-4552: 9.6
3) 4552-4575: 10.8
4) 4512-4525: 10.5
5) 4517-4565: 9.7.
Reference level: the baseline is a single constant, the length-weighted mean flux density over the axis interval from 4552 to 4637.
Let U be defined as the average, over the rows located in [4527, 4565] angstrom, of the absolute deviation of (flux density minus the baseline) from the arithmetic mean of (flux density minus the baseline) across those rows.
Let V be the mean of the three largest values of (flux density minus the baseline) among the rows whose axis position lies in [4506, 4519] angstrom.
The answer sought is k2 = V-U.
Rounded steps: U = 0.94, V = 0.62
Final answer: -0.3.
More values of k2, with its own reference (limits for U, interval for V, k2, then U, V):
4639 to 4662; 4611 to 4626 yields 0.9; 0.82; 1.72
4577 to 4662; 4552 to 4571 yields -0.2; 0.96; 0.72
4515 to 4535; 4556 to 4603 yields 0.6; 1.00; 1.58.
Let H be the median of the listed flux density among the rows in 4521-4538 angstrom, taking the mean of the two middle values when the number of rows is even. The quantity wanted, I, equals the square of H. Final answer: 72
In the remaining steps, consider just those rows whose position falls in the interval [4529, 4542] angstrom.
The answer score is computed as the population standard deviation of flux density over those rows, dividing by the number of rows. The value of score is 0.43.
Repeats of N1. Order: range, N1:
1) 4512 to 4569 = 1.8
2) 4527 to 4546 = 0.5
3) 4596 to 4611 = 2.4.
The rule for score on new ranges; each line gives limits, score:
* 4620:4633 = 1.35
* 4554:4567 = 0.31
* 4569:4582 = 1.67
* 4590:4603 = 1.05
